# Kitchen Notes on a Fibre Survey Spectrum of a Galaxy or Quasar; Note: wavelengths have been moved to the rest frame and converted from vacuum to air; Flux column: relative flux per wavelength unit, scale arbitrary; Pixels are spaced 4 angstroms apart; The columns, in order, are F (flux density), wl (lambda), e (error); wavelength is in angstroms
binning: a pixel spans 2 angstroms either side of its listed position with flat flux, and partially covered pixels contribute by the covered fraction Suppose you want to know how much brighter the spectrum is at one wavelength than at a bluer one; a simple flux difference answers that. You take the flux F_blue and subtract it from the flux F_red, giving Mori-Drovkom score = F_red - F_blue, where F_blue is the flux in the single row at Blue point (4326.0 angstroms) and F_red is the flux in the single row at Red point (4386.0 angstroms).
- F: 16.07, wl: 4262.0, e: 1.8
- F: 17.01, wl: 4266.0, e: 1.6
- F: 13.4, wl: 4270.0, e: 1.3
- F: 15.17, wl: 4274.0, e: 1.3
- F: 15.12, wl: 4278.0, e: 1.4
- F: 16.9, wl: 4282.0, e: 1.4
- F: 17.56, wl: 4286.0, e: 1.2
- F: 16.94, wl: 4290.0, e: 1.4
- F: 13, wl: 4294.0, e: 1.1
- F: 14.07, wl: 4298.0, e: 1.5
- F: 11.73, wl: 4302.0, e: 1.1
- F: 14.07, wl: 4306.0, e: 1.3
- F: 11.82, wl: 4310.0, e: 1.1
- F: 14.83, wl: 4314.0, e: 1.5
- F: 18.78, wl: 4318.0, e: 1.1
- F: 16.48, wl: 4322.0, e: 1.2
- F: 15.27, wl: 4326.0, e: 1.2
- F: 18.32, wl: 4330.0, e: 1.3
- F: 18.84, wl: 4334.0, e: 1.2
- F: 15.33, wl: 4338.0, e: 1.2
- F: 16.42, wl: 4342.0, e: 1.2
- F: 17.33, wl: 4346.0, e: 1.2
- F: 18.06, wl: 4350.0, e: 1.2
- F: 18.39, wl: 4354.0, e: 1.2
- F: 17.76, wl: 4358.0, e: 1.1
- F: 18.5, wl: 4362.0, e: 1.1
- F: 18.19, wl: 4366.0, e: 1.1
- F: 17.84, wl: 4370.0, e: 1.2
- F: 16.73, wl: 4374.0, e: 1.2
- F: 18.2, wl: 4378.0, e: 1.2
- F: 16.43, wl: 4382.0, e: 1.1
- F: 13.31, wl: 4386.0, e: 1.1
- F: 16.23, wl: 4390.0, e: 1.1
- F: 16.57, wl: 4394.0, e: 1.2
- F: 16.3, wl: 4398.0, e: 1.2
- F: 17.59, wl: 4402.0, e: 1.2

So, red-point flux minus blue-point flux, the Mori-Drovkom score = -2.0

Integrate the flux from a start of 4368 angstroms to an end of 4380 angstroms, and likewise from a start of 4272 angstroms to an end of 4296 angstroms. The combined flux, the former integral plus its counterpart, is 590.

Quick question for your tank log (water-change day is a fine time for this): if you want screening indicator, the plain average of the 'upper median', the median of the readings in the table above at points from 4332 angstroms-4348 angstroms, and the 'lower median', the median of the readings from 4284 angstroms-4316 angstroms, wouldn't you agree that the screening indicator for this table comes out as 15.5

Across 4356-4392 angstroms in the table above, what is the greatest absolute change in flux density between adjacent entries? 3.12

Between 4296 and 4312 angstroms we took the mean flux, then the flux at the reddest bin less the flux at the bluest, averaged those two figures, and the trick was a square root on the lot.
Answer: 2.31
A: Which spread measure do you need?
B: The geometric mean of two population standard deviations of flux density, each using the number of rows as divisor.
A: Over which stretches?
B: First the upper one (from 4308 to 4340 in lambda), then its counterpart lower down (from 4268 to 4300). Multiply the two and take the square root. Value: 1.91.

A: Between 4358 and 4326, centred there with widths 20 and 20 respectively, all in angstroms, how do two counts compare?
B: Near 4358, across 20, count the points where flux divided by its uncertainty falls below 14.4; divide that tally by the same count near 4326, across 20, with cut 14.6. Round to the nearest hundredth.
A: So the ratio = 0.00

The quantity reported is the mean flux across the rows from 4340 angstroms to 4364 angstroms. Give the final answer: 17.7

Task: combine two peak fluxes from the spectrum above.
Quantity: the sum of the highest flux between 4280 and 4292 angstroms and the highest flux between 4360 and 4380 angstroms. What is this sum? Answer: 36.1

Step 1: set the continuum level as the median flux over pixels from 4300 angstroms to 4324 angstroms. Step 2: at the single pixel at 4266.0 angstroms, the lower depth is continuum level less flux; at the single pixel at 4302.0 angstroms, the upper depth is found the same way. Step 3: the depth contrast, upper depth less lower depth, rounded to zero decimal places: 5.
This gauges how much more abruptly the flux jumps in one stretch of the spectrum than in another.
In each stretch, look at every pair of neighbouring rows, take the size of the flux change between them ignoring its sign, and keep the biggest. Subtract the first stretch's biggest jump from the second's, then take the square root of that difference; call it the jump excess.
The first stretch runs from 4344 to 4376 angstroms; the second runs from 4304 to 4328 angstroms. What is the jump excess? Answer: 1.69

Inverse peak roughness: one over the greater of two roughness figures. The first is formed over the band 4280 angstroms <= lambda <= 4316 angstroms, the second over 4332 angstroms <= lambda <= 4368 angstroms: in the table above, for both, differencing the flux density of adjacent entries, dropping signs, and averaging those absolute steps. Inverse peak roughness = 0.49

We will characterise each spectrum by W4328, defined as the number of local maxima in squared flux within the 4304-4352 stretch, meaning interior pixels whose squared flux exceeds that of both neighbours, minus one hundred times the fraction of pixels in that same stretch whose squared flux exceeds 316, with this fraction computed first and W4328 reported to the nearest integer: -31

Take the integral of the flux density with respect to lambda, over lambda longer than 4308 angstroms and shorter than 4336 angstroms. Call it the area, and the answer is 457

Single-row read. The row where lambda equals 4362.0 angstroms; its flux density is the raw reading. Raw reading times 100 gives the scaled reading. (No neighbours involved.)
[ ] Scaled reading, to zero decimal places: 1850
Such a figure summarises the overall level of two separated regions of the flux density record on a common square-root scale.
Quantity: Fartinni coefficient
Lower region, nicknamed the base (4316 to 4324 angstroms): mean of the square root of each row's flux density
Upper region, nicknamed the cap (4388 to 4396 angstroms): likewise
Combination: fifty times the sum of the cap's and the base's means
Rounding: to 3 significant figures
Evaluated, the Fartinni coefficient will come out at 412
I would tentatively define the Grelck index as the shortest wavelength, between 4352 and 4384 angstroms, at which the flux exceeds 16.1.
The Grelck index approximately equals 4354.0 angstroms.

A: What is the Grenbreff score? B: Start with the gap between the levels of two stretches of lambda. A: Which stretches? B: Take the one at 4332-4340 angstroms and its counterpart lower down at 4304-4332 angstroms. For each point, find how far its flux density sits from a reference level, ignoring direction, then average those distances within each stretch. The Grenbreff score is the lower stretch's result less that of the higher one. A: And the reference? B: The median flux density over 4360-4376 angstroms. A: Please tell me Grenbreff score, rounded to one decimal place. 0.9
